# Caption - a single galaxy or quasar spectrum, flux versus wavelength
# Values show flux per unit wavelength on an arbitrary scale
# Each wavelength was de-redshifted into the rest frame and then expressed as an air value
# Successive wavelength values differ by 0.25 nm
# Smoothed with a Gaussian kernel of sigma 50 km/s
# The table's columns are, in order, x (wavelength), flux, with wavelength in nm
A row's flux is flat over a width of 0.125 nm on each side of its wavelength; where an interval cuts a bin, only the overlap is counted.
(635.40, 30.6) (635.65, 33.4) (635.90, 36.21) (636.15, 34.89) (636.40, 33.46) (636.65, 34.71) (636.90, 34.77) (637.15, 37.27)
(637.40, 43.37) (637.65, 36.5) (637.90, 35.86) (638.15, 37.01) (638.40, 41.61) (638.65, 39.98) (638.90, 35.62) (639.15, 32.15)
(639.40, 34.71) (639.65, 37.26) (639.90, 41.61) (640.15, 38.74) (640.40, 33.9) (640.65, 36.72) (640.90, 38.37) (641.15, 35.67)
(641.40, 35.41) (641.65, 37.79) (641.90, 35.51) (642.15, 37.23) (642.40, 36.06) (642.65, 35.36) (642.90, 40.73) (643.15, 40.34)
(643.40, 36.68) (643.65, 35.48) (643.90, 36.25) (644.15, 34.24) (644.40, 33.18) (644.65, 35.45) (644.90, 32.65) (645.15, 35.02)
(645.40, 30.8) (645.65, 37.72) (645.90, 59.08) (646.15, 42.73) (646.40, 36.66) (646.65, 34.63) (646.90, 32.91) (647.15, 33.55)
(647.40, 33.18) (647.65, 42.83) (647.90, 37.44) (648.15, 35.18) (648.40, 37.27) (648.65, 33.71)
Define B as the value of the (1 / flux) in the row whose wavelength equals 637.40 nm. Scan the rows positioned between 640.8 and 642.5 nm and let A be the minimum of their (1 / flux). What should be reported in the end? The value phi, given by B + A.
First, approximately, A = 0.0261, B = 0.0231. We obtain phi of 0.0491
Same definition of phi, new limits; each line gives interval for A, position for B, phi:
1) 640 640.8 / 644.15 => 0.0550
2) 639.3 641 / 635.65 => 0.0540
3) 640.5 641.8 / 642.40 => 0.0538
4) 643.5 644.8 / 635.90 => 0.0552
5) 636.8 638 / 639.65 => 0.0499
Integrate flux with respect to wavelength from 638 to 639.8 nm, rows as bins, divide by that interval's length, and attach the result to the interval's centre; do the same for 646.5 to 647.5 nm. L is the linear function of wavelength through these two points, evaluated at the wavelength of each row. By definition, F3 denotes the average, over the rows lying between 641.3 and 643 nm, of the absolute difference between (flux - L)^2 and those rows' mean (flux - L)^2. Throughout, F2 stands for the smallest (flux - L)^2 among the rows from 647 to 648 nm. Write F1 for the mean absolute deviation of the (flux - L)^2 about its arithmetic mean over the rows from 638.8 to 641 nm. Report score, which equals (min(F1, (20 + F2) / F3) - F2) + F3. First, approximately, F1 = 7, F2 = 0.0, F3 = 7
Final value 10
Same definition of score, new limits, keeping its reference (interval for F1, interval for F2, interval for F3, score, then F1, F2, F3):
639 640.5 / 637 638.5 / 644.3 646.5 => 120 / 9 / 0.1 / 120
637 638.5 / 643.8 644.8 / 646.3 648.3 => 20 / 12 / 0.3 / 19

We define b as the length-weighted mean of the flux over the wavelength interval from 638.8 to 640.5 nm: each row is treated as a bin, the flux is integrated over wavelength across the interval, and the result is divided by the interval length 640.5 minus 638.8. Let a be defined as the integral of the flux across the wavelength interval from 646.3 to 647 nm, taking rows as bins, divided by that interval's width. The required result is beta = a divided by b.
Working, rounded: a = 34.7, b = 36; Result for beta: 0.956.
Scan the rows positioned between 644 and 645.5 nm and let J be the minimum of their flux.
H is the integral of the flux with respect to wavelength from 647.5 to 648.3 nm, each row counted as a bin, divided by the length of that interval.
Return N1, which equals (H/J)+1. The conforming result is 2.24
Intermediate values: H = 38.3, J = 30.8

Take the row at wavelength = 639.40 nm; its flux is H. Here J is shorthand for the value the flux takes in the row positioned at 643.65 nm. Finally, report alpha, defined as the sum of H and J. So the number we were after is 70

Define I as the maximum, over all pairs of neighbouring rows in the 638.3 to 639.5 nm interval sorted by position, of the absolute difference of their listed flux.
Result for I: 4.4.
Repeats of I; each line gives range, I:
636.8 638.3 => 6.9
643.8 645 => 2.8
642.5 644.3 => 5.4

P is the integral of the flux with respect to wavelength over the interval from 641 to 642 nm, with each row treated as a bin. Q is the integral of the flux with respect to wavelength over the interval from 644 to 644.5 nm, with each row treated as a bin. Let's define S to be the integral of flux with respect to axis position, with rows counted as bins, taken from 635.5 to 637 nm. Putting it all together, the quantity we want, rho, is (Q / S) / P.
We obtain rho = 0.009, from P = 36.2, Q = 17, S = 52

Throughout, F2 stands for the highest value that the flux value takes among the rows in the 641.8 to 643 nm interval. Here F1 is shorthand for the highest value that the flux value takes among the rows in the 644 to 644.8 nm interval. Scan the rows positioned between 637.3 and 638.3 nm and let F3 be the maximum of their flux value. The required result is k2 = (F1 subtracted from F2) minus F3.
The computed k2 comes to -38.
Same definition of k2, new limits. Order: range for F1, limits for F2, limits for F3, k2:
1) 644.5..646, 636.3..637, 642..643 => -65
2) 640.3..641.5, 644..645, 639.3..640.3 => -45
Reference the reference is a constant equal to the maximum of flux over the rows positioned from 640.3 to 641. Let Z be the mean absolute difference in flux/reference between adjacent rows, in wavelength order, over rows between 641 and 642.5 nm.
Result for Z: 0.041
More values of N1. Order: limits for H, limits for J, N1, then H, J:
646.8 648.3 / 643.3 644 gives 2.01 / 35.9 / 35.48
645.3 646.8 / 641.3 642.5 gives 2.14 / 40.3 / 35.41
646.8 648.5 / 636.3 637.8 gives 2.08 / 36.1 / 33.46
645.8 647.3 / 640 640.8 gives 2.17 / 39.5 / 33.9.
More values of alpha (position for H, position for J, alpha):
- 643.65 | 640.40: 69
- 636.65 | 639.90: 76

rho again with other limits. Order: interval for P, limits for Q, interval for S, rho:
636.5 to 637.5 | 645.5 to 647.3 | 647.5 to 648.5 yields 0.050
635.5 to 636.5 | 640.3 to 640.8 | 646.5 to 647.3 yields 0.019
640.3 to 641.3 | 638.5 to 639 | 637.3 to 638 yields 0.020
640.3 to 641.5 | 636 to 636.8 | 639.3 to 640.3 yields 0.017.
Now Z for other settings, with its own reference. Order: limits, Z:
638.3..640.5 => 0.087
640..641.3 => 0.078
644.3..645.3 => 0.065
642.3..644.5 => 0.049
